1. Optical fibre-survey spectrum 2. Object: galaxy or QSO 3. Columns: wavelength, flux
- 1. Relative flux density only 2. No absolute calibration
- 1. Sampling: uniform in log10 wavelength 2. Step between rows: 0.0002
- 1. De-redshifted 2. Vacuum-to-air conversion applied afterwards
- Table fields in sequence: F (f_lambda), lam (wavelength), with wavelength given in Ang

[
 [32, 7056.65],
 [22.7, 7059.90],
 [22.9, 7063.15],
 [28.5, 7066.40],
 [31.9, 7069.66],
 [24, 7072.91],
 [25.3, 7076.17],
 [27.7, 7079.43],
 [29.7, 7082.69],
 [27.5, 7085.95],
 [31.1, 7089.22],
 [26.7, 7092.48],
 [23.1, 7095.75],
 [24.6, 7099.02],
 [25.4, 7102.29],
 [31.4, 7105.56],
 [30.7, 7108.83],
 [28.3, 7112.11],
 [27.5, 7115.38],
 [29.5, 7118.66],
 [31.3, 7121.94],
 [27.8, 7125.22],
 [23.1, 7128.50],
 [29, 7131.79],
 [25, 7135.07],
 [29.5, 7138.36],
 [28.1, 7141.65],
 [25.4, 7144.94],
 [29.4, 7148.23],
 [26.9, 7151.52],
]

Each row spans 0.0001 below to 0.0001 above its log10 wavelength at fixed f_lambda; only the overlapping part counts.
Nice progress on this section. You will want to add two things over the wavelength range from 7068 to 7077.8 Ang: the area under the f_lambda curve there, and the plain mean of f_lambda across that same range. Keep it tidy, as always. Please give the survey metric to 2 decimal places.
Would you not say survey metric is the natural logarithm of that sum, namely 5.68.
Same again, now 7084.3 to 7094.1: 5.73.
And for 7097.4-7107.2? 5.68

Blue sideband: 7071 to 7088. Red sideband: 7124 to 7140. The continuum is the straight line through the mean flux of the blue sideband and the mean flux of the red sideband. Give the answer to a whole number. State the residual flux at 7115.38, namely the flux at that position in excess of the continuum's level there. 1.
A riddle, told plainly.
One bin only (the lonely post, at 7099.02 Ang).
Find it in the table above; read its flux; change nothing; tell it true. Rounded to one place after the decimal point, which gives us 24.6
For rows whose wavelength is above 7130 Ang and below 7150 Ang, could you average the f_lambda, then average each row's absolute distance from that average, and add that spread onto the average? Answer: 29.4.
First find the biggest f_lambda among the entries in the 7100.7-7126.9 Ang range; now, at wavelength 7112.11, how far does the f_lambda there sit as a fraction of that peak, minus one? -0.10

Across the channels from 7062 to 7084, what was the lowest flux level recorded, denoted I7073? 22.9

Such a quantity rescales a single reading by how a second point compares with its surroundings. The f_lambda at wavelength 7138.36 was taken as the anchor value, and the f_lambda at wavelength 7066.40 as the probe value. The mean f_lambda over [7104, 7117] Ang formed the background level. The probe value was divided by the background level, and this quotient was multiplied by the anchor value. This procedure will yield 29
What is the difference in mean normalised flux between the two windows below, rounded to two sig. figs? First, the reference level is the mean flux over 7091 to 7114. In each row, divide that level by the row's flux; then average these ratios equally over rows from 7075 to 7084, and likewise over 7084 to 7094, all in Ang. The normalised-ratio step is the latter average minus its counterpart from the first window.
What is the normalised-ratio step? -0.030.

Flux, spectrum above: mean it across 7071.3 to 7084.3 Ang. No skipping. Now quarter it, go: 6.67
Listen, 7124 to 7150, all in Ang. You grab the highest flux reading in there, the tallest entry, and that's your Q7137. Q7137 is 29.5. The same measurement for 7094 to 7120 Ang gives 31.4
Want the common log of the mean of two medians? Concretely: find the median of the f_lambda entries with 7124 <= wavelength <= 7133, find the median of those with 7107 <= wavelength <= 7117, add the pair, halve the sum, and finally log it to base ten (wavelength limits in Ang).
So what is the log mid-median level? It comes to 1.448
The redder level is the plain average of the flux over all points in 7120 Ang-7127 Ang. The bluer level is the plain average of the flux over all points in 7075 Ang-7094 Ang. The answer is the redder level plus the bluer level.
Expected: 58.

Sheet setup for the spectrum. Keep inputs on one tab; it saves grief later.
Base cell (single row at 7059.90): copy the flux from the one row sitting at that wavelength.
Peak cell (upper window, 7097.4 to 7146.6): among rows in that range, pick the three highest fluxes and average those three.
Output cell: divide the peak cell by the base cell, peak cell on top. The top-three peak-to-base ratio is 1.37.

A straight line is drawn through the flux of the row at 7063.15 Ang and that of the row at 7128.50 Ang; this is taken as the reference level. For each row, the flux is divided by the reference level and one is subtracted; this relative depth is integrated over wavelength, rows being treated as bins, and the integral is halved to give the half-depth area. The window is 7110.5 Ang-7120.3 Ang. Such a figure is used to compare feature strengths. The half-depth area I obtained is 1.1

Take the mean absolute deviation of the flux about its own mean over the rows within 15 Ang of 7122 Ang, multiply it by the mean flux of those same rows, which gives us 54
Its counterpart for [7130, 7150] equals 47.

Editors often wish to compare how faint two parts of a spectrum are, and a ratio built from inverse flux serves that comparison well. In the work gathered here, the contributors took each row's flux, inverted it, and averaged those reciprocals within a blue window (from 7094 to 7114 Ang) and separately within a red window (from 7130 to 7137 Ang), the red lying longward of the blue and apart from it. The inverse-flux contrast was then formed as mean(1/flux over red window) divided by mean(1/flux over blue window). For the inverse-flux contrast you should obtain 1.00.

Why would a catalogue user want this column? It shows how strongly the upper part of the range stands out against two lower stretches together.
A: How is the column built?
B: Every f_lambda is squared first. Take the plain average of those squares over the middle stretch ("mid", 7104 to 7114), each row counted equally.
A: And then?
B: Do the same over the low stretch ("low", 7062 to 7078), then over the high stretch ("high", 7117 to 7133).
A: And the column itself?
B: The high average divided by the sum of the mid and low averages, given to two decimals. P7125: 0.49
